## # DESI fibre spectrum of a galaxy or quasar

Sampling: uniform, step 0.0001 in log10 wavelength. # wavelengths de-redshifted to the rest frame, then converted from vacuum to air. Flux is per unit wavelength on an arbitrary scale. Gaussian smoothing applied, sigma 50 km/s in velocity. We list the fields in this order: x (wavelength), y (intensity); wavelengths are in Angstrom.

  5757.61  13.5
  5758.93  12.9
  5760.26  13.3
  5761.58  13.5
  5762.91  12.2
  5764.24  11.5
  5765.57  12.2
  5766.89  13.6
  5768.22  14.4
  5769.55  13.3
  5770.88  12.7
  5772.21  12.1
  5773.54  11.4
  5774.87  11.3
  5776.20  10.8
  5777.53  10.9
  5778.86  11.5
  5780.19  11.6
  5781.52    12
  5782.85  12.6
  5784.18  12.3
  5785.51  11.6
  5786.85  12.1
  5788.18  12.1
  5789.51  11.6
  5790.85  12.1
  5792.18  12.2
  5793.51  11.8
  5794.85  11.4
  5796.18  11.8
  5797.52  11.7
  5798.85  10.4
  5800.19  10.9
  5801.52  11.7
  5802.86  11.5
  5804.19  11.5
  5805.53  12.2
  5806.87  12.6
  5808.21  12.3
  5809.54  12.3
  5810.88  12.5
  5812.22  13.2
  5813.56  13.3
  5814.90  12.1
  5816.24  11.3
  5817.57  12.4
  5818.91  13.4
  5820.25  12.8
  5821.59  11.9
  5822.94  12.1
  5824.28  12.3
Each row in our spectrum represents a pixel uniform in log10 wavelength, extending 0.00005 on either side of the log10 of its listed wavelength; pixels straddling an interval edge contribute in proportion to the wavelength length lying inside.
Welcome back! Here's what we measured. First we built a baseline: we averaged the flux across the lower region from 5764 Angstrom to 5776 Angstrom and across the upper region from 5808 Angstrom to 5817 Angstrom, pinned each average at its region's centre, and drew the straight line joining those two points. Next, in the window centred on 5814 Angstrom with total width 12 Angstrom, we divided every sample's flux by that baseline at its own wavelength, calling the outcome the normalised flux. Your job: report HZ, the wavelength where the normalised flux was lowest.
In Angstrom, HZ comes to 5816.24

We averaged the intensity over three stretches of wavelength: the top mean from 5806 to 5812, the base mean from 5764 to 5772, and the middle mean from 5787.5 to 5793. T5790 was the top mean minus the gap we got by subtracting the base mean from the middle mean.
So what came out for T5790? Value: 13.4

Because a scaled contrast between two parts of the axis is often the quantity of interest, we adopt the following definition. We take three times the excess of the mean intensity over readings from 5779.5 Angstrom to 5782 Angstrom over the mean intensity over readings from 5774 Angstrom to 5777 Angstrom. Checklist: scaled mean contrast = 2.2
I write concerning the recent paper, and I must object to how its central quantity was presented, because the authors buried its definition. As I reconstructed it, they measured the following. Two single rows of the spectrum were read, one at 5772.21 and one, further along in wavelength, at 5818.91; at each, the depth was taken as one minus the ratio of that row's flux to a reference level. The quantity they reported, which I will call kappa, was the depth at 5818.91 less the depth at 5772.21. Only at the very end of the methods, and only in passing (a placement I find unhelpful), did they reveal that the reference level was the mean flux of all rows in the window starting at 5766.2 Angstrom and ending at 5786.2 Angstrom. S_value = -0.11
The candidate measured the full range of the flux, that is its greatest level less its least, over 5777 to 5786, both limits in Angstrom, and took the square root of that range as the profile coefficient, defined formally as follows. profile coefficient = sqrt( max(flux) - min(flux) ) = 1.30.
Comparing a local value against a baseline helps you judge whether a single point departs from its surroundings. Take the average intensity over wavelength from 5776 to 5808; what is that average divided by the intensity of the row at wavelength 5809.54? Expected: 0.95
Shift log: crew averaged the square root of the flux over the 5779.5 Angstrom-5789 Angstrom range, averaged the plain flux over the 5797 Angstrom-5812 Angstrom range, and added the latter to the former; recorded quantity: 15.3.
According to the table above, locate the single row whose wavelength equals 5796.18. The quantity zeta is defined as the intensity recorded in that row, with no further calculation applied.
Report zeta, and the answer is 11.8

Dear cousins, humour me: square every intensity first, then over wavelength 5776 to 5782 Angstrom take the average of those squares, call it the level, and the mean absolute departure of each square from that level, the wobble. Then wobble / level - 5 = -4.93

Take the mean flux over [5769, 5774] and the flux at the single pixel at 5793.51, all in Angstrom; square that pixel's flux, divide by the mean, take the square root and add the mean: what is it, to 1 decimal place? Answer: 15.7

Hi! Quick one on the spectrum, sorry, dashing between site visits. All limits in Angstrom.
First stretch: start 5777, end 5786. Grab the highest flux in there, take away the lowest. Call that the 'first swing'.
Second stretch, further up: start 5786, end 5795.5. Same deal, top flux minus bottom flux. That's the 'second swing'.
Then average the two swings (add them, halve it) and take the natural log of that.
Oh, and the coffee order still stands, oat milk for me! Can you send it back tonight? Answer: 0.2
